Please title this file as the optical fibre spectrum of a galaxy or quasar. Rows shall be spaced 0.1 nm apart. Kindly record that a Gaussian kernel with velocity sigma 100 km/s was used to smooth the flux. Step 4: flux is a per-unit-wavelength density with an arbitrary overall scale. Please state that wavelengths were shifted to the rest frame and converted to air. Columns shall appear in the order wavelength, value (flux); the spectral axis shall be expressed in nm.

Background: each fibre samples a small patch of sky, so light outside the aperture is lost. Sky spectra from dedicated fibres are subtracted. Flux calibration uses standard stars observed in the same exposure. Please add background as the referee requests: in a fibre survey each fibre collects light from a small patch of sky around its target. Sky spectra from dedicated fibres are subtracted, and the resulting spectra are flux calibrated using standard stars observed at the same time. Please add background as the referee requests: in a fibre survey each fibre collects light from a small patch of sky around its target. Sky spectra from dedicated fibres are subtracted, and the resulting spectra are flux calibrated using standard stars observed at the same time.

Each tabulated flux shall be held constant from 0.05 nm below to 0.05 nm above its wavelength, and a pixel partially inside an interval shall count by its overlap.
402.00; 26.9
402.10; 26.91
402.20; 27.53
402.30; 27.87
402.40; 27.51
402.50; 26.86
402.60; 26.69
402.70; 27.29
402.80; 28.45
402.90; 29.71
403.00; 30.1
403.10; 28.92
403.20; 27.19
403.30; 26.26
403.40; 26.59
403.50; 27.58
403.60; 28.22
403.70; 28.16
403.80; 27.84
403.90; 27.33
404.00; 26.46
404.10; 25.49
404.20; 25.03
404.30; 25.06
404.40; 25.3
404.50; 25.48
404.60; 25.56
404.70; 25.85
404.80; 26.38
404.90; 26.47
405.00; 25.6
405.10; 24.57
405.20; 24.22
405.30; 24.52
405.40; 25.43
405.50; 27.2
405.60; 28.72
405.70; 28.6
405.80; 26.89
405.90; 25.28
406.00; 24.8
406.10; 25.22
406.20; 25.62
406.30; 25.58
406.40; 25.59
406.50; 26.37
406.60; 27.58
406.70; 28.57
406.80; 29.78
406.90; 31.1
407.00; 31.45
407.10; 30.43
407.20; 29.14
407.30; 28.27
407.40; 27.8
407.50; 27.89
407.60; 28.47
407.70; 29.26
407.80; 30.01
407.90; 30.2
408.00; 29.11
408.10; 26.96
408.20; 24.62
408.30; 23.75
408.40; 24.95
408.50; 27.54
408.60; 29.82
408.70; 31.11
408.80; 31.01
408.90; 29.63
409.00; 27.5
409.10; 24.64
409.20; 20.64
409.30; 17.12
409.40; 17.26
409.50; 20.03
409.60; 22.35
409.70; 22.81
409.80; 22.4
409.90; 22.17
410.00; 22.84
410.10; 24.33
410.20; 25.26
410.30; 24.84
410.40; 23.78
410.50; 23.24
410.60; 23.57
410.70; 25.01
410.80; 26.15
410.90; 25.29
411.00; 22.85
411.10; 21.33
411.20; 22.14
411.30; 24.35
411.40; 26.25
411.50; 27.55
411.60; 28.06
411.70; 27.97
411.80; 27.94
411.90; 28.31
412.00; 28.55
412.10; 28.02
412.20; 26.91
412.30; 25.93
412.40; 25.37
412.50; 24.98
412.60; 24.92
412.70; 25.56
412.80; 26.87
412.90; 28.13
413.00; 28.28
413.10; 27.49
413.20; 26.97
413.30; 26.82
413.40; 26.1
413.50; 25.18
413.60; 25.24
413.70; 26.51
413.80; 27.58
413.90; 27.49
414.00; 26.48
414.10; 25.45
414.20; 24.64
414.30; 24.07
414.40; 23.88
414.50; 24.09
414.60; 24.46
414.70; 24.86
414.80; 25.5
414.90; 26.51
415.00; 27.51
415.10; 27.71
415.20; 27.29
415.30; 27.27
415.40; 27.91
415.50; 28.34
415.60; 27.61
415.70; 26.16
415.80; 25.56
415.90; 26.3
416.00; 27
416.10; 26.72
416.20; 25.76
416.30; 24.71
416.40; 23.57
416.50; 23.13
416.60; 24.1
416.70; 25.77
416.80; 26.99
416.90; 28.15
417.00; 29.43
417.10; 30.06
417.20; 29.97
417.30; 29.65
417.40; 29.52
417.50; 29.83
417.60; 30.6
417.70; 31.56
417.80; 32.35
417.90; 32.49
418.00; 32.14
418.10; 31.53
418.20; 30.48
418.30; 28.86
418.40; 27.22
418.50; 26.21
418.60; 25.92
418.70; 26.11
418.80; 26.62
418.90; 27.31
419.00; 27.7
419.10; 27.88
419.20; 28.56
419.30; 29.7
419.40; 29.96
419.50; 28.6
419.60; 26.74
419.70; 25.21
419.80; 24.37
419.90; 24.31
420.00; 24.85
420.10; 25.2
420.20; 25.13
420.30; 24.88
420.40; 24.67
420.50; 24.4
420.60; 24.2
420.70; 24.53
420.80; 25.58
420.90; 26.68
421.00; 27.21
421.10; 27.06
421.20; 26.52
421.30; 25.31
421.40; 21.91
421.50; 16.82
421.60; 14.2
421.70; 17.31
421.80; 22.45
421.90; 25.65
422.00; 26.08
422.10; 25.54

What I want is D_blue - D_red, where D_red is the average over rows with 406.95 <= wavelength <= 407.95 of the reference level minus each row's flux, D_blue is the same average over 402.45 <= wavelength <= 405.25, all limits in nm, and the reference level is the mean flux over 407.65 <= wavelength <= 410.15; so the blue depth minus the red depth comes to 3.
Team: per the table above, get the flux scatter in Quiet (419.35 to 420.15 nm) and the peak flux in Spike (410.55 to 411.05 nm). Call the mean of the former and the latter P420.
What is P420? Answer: 14.1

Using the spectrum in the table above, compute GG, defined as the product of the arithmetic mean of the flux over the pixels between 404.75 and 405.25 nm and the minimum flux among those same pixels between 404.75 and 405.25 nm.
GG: 616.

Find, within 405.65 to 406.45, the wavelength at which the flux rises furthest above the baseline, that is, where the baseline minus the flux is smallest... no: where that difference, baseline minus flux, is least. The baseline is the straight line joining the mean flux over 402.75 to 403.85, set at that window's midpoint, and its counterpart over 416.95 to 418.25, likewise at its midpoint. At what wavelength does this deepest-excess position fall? 405.70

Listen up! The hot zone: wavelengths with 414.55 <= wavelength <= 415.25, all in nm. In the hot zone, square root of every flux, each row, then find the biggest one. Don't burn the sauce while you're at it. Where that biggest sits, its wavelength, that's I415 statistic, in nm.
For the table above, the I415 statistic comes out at 415.10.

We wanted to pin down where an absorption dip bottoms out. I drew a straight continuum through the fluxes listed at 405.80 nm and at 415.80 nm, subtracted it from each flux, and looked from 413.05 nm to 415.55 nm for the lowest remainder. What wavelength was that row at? 414.40 nm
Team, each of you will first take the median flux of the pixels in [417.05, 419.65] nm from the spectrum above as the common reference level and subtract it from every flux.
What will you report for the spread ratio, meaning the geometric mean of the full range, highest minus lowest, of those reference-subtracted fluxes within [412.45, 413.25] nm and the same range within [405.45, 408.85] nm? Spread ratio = 5.1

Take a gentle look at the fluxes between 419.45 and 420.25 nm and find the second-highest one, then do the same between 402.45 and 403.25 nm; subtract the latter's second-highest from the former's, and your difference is -3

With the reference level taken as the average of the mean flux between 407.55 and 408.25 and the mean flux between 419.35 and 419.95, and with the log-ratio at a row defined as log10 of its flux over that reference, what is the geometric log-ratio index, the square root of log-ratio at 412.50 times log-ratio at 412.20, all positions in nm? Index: 0.019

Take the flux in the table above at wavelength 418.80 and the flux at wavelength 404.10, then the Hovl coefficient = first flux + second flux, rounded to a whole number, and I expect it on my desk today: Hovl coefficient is 52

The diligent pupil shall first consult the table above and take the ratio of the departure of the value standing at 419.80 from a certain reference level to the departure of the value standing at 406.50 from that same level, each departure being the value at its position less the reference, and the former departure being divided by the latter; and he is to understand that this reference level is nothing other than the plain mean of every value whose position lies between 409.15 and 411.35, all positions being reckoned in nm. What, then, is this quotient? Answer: 0.5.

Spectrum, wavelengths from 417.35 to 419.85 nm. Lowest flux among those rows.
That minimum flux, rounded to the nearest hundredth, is 24.37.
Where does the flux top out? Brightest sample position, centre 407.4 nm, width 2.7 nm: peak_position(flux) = 407.00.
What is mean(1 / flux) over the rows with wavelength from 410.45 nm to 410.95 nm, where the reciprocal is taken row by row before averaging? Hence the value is 0.0406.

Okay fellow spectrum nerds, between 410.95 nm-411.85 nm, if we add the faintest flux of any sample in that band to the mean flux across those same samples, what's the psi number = 47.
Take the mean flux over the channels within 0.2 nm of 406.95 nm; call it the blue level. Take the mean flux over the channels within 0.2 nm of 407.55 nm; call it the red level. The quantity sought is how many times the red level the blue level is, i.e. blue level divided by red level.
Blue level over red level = 1.08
